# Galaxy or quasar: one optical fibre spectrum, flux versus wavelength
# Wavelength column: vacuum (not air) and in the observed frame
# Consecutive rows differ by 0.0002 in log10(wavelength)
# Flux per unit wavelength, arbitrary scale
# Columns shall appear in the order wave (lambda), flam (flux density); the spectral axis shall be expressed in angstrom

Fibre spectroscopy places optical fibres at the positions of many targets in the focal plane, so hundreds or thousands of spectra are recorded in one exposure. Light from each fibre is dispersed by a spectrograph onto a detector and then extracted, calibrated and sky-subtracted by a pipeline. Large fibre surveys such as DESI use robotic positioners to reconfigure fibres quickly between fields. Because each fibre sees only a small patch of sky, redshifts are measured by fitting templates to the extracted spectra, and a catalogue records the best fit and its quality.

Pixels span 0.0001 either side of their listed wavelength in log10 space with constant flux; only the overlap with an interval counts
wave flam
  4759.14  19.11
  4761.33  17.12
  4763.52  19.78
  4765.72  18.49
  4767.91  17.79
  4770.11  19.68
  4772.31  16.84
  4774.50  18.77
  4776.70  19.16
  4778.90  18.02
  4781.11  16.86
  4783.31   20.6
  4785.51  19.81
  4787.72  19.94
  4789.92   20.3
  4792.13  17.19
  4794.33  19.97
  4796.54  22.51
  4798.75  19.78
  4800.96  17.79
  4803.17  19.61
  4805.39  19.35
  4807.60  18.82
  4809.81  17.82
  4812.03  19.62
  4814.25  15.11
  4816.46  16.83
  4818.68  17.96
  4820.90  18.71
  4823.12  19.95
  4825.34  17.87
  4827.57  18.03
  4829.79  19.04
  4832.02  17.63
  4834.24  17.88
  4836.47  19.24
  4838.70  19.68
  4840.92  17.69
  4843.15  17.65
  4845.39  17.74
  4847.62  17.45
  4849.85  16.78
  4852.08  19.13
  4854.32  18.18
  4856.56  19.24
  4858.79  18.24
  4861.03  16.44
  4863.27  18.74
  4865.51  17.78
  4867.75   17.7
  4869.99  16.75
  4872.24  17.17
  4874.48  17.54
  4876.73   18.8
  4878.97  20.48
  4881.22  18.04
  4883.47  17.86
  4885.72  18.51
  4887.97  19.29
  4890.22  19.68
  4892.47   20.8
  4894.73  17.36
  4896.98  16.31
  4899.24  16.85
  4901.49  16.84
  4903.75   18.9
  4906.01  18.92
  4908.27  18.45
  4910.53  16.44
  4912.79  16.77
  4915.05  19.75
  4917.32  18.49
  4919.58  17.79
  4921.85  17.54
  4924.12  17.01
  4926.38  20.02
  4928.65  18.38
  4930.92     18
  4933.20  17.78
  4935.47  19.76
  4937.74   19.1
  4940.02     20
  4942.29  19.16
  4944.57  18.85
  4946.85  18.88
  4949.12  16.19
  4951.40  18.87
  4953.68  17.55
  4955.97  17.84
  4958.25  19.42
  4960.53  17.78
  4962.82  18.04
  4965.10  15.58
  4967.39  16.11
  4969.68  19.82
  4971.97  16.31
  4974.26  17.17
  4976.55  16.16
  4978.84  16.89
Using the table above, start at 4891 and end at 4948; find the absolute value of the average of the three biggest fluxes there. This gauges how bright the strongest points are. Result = 20.3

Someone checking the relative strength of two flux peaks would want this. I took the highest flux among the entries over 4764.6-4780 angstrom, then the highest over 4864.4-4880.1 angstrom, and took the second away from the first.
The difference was -0.8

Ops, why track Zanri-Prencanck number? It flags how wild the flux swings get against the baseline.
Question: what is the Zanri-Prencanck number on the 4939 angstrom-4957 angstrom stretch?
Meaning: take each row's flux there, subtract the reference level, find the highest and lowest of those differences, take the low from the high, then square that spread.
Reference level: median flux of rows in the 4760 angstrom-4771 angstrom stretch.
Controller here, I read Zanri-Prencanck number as 15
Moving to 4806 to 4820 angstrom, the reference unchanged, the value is 20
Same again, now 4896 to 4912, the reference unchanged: 7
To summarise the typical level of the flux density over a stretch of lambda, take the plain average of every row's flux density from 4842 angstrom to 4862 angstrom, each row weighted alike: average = 17.9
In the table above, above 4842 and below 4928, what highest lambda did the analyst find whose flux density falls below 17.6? 4924.12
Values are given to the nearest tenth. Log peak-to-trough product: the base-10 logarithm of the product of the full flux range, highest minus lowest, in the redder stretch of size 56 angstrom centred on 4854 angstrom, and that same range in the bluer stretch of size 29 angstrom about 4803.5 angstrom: 1.5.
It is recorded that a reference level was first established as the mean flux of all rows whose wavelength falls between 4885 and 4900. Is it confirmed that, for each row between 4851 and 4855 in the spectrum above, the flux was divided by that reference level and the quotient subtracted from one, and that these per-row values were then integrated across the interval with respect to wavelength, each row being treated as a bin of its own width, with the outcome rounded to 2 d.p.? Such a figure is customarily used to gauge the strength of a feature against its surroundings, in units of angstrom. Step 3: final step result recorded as -0.06 angstrom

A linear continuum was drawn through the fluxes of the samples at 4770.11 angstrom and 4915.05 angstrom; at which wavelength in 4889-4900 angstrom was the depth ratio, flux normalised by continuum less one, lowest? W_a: 4896.98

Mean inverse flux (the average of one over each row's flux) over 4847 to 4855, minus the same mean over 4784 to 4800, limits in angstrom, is 0.0056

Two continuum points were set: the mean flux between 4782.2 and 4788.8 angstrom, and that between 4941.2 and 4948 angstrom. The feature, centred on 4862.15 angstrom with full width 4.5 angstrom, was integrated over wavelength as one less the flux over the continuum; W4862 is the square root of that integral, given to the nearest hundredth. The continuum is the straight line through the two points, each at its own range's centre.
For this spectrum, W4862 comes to 0.67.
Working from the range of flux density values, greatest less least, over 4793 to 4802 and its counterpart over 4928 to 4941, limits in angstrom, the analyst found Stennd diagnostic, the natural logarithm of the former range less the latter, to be 0.92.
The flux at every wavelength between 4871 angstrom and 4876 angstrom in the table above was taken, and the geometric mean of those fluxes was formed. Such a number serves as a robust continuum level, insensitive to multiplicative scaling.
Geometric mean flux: 17.4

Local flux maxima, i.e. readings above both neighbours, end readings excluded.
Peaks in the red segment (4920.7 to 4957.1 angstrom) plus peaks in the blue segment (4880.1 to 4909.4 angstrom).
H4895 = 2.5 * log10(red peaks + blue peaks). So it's 2.3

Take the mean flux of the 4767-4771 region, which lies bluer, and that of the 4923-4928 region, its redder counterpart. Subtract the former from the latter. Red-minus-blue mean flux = -0.2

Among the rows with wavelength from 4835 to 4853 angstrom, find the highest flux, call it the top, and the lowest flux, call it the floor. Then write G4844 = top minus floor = 2.9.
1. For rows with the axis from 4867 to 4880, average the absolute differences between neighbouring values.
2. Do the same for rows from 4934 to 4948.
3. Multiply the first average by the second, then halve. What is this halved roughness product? 0.3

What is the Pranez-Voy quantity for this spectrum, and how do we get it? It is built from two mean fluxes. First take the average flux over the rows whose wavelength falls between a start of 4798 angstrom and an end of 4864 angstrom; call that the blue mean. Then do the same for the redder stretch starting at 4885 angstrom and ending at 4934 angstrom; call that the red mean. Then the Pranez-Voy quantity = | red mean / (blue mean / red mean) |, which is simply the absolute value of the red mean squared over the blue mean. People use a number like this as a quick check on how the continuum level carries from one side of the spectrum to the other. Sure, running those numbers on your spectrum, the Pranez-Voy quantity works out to 18.1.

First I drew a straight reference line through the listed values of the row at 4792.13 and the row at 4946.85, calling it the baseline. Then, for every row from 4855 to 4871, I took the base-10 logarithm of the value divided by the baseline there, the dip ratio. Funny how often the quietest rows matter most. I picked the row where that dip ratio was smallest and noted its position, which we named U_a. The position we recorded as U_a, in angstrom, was 4861.03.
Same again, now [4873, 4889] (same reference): 4874.48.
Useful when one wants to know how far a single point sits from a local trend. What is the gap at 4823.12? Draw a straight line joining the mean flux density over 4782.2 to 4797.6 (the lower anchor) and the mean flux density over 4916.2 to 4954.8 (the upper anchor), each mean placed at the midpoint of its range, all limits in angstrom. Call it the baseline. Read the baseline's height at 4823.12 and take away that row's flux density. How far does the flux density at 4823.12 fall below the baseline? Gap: -0.3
